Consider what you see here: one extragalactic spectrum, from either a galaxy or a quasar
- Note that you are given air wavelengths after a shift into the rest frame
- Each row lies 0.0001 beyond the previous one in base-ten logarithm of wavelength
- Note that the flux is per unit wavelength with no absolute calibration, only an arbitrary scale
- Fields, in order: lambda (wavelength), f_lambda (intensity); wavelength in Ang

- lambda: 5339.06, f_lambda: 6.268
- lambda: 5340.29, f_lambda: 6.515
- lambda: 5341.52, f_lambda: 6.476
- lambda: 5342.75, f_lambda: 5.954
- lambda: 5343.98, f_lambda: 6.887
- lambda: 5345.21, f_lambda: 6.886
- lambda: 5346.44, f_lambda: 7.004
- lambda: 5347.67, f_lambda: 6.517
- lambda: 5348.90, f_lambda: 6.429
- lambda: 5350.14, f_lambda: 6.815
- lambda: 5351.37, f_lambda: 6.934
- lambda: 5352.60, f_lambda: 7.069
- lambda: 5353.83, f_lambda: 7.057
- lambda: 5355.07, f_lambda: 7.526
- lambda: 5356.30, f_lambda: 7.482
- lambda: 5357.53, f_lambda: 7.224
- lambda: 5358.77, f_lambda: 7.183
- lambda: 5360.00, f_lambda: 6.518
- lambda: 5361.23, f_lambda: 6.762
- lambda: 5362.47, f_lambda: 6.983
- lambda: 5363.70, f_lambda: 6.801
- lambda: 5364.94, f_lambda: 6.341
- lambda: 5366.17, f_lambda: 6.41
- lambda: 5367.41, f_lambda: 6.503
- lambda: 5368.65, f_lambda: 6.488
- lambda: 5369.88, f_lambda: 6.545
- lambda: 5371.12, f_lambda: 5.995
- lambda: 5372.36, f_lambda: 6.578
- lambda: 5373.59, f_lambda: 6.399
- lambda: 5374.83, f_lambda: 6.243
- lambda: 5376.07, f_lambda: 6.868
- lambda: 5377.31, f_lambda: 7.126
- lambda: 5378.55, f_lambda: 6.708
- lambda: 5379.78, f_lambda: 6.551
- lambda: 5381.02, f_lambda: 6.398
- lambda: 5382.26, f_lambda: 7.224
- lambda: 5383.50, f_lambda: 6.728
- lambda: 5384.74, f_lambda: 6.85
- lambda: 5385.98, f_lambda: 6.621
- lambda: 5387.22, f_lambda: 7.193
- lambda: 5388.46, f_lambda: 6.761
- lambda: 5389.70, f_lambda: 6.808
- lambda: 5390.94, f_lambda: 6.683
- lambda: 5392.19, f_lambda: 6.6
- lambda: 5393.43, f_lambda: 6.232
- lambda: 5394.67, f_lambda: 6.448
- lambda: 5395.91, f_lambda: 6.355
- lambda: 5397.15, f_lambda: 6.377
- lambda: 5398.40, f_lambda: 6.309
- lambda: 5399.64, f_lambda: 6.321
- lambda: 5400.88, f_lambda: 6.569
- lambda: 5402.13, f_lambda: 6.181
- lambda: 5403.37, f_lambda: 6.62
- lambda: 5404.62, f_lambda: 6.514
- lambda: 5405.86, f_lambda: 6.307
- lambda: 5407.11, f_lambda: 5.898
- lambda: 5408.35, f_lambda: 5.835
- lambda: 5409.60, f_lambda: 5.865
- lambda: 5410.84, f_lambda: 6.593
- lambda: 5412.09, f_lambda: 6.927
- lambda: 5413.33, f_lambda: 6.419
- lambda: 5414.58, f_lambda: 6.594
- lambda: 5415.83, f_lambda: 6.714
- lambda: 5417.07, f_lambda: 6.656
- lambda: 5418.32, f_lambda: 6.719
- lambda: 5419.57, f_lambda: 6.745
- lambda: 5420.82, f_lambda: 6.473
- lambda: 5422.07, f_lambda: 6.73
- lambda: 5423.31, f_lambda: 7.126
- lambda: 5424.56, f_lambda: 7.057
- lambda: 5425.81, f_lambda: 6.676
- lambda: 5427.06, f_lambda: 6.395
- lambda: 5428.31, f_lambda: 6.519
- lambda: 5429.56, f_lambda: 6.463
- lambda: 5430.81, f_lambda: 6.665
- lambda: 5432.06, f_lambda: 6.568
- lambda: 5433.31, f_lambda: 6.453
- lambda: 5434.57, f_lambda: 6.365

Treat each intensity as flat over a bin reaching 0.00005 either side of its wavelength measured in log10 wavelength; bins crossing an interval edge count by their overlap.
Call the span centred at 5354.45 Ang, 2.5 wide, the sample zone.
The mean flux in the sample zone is 7.29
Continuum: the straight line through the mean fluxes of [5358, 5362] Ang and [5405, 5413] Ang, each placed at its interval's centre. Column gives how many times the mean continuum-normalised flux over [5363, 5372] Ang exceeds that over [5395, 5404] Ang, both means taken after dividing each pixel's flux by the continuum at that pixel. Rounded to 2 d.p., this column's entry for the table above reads 0.95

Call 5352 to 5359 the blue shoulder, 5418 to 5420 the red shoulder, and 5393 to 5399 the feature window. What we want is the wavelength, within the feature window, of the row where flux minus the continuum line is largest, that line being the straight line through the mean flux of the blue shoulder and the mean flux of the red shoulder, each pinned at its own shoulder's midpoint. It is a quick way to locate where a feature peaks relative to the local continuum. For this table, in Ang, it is 5394.67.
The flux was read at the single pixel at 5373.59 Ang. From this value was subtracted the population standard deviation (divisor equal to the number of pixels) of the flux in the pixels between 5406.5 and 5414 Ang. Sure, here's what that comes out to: 5.98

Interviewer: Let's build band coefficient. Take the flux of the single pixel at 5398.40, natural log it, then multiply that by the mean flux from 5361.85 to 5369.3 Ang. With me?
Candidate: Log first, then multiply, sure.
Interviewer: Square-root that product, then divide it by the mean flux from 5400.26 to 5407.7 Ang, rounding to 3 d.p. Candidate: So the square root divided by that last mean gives 0.549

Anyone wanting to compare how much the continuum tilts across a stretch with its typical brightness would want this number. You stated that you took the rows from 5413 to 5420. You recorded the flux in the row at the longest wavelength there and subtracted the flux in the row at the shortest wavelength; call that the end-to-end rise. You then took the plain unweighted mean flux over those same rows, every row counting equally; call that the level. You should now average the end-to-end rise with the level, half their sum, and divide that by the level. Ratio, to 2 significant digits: 0.52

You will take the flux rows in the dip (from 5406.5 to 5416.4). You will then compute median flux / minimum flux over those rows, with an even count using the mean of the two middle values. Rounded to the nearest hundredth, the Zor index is 1.11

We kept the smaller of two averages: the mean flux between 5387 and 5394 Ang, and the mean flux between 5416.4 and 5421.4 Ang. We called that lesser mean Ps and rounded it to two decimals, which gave 6.65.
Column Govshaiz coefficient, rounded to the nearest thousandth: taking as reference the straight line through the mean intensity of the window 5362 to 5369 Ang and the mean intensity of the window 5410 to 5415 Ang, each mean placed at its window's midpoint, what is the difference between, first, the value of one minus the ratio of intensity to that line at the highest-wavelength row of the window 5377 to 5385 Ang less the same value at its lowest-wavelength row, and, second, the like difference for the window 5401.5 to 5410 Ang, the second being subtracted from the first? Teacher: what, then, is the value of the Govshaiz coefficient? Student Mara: -0.006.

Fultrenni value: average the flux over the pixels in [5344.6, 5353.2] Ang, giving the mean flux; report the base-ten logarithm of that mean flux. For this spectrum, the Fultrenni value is 0.833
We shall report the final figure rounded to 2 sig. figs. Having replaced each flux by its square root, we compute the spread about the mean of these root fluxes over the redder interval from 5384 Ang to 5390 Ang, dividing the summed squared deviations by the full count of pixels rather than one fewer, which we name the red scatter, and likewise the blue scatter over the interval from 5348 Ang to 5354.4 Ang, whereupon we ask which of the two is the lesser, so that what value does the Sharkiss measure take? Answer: 0.036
